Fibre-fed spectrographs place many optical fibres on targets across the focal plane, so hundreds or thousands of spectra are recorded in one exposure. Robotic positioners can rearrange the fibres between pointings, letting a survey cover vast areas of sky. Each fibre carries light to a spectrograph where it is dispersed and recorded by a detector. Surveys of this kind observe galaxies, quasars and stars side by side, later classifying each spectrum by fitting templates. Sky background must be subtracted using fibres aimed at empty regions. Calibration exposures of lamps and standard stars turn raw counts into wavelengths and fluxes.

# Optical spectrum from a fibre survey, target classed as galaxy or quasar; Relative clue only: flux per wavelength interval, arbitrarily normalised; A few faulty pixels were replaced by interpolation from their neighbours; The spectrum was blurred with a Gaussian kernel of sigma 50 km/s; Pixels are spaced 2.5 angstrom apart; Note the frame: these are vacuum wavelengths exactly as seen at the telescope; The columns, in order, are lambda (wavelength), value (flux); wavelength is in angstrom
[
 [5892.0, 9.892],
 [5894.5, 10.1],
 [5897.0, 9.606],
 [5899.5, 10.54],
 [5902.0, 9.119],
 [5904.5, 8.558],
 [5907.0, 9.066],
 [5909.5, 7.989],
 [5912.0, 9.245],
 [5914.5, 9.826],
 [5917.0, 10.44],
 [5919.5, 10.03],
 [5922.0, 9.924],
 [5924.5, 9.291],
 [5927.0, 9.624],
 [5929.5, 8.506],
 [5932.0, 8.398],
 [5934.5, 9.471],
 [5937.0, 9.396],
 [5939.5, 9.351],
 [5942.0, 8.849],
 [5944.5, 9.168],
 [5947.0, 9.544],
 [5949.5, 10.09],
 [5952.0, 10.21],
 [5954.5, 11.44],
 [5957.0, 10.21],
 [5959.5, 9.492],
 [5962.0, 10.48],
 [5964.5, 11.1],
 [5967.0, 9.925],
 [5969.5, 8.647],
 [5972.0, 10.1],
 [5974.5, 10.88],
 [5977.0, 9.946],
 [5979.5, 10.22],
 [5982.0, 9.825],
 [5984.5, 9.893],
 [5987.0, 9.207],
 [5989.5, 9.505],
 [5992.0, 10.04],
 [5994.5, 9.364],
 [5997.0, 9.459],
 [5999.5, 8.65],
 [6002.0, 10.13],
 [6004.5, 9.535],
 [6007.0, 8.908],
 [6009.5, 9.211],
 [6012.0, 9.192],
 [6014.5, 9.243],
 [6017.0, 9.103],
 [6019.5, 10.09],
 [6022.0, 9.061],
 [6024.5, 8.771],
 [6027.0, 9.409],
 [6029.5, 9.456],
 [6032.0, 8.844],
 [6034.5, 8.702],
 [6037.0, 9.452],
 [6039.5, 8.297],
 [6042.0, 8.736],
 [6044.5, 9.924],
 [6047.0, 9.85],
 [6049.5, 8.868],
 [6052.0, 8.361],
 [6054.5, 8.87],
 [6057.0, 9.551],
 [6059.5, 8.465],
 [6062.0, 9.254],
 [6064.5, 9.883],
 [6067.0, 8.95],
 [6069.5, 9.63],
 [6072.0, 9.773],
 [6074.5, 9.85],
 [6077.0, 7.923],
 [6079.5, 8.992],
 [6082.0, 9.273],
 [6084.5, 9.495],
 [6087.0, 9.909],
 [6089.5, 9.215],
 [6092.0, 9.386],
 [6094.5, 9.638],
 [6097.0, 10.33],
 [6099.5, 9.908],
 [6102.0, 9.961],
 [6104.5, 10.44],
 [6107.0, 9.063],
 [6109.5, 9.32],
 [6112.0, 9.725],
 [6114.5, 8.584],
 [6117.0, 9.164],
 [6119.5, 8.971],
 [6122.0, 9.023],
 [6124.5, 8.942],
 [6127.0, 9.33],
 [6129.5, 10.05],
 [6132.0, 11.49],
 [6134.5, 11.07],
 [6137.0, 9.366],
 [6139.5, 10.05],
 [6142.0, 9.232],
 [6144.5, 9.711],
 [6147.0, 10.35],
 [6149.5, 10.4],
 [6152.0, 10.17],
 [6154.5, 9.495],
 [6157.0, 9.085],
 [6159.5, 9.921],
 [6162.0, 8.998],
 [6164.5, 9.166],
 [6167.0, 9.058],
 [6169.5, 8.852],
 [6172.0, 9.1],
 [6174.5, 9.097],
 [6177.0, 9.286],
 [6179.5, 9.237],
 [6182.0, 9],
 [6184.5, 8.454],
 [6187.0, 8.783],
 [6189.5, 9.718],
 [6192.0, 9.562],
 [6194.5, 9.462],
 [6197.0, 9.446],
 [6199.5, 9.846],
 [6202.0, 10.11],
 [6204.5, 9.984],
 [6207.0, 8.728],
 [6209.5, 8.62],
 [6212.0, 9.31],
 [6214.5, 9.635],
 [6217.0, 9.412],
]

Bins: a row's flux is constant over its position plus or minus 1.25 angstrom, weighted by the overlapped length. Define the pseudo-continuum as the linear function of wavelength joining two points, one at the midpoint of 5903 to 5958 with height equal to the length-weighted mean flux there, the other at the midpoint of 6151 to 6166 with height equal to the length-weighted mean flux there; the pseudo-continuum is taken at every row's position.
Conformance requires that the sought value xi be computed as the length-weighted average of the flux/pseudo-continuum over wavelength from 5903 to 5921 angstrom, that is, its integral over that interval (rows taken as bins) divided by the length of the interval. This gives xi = 0.98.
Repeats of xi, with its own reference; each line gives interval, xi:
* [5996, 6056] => 0.97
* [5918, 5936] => 0.99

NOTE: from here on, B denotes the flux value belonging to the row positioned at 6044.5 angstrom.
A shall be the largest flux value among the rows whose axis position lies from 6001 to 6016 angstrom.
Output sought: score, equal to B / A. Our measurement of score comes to 0.98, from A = 10.13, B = 9.924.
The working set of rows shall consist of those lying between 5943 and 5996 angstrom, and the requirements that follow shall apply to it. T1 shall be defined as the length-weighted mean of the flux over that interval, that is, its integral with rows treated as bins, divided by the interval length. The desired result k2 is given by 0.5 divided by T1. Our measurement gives 0.0502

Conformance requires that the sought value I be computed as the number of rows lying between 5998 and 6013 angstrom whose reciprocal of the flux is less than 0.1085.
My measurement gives 2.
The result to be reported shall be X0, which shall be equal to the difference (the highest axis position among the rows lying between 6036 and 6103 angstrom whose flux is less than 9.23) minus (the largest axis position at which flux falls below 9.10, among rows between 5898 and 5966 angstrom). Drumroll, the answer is 147.5 angstrom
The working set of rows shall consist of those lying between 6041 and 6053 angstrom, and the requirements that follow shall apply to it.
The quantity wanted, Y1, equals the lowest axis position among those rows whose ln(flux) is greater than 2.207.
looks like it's 6044.5 angstrom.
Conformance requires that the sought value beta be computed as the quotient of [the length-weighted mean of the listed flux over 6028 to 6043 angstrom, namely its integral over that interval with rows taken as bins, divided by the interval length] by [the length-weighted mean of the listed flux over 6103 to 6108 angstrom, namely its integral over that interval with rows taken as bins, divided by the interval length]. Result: 0.91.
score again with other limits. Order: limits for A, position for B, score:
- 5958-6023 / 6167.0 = 0.82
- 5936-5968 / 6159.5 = 0.87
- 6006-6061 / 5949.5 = 1.00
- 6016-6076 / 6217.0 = 0.93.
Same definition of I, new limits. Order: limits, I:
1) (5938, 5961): 7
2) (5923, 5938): 4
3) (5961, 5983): 8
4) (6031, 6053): 3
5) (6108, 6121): 2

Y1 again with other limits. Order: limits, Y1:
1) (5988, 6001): 5989.5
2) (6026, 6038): 6027.0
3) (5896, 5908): 5897.0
